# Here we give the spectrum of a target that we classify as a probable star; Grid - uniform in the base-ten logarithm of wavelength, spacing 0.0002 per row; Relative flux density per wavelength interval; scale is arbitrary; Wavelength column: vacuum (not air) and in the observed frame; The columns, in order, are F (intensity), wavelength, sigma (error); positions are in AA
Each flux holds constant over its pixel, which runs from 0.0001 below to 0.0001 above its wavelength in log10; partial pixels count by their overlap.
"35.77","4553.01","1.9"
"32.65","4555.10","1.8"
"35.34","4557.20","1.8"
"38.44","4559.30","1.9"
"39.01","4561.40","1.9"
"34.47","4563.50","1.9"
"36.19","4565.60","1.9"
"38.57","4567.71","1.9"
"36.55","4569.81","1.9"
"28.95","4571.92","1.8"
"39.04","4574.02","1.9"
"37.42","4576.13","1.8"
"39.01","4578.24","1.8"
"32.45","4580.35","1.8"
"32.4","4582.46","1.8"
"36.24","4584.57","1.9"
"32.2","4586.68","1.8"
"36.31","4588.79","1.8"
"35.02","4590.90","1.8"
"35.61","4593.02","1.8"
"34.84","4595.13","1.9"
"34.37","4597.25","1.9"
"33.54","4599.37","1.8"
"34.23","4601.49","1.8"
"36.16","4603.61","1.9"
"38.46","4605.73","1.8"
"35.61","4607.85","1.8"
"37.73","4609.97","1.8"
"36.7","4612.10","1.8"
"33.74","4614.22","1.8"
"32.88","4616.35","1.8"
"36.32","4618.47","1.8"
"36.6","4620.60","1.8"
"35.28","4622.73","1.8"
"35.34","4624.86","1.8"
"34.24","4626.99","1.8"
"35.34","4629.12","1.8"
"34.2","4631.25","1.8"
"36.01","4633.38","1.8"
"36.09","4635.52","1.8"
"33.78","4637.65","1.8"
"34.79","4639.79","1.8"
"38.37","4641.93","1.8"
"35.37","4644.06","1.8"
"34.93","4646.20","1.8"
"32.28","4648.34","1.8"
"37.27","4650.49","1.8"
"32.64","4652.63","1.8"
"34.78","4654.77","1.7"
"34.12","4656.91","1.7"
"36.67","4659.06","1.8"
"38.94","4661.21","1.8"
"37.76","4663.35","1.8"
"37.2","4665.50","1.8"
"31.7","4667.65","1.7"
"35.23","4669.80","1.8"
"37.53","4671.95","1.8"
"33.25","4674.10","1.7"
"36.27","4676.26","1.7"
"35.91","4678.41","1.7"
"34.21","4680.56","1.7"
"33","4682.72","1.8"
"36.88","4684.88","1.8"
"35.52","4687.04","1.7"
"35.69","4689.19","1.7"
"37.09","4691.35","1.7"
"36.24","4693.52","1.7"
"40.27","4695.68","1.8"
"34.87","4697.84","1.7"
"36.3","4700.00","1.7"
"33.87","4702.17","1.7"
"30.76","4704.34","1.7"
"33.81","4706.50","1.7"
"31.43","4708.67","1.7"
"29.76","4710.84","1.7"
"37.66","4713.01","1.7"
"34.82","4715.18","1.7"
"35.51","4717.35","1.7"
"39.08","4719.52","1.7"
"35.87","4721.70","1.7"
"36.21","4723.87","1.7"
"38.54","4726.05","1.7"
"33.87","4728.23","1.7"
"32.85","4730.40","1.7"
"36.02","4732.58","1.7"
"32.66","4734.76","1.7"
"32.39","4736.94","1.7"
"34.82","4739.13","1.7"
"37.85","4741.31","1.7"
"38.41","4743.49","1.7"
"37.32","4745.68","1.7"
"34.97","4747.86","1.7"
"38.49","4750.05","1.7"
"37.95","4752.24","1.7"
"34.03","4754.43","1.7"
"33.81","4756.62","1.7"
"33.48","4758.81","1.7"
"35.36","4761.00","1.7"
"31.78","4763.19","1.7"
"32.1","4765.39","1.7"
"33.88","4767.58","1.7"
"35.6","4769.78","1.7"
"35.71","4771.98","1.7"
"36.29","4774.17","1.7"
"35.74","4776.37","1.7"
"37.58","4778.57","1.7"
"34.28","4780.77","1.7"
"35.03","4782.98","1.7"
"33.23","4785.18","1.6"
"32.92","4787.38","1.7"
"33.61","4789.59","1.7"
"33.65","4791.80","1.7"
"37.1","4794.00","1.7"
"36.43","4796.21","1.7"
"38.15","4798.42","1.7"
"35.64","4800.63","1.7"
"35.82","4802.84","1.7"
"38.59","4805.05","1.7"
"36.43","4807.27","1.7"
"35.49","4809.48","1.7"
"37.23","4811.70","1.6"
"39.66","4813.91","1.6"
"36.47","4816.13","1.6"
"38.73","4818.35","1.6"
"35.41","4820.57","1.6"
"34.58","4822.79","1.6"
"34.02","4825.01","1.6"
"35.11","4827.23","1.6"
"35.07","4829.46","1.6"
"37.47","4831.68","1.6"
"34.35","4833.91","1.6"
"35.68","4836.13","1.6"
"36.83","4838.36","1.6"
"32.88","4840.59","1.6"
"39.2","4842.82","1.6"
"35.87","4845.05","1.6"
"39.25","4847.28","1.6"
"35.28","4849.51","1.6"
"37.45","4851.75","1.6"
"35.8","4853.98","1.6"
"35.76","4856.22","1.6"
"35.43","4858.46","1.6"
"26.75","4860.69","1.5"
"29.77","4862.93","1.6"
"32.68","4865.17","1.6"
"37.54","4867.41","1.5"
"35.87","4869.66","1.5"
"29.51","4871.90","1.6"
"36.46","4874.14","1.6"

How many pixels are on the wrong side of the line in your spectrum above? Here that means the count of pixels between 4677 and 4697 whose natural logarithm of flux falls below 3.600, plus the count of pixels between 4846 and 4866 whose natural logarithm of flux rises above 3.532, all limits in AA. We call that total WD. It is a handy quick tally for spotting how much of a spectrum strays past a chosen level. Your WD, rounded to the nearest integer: 12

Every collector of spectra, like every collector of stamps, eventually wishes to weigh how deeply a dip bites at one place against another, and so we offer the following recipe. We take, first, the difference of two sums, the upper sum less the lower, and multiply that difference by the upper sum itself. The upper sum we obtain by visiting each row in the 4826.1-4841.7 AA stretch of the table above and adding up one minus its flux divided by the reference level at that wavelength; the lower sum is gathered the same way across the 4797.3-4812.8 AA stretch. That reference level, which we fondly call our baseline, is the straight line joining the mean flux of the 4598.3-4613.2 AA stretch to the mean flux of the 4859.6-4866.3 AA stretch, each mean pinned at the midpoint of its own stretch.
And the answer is -0.15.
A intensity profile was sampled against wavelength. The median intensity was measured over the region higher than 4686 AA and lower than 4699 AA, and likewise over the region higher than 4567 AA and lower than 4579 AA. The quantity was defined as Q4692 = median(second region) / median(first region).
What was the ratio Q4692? 1.06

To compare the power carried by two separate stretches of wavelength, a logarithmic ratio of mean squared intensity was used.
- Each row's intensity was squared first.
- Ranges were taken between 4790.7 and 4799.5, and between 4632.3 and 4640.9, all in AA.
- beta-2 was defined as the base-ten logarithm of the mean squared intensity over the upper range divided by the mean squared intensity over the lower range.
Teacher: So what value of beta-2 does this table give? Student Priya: 0.03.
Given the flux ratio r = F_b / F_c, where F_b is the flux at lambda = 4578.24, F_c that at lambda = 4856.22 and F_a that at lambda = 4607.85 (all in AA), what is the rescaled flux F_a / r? 32.6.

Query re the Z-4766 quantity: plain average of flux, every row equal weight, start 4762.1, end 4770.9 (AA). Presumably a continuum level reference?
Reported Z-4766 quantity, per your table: 33.3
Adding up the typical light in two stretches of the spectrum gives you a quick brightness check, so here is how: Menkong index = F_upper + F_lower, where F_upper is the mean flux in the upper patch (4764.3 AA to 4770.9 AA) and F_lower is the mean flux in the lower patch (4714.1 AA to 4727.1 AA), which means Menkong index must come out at 70.5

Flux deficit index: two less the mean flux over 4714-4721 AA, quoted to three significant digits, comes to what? -34.5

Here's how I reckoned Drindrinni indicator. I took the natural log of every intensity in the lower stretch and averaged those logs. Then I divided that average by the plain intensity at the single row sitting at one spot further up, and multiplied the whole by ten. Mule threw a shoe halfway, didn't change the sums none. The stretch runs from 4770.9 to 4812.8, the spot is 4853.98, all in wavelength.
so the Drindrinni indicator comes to 1.00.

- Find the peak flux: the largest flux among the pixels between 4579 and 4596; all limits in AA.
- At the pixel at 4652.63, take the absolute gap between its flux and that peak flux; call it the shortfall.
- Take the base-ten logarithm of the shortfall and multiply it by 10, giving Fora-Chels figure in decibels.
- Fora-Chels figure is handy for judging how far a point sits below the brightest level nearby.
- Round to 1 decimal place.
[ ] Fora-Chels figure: 5.6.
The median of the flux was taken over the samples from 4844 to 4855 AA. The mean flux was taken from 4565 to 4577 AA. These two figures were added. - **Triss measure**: 72.0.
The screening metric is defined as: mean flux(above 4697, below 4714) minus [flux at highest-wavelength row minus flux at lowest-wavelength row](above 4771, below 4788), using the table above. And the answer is 36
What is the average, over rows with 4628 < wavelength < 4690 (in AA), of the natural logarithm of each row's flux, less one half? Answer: 3.06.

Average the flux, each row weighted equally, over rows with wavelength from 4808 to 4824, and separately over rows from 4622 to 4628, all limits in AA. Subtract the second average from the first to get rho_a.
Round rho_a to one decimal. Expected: 1.8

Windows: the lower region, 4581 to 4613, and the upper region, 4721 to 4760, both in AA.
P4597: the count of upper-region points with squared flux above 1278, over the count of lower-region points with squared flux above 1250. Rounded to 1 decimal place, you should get 1.1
